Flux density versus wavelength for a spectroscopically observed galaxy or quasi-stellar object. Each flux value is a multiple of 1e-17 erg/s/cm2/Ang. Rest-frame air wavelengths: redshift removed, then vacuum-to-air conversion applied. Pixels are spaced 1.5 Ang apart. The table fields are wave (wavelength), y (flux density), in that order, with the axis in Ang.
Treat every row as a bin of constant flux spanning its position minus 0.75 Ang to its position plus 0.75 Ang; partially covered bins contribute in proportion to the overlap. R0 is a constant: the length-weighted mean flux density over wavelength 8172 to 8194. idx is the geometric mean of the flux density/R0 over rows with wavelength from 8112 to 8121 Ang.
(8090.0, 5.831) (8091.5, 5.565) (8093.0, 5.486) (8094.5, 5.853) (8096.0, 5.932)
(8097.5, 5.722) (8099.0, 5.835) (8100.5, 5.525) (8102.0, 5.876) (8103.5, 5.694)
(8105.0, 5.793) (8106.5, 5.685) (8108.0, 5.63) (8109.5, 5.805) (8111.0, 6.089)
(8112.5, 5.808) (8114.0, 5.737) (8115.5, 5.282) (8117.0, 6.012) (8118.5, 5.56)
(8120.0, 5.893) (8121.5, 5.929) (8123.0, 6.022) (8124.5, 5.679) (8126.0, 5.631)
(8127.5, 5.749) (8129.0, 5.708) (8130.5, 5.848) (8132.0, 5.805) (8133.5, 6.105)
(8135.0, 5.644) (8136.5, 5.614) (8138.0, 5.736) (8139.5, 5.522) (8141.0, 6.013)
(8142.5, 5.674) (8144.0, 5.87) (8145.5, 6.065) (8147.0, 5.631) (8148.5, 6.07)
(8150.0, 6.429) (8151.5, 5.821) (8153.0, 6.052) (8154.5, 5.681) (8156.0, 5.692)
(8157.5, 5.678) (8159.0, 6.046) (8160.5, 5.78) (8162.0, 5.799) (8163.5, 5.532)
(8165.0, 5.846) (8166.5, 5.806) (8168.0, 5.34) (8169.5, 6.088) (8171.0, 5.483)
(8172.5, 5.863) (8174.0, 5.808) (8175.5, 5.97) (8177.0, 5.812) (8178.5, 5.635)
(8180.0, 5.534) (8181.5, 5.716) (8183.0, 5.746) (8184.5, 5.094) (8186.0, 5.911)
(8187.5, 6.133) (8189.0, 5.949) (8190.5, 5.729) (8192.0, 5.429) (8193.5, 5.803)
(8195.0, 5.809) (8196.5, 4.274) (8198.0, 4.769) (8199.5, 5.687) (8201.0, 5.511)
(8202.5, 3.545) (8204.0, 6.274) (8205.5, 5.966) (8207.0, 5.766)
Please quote 0.99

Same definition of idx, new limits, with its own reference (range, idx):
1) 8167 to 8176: 1.00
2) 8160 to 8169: 0.99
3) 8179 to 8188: 0.99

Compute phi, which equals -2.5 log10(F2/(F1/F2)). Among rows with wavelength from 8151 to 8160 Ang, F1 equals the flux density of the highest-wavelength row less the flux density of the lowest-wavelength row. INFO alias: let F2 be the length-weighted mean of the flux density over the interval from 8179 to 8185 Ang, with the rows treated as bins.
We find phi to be -5.3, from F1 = 0.2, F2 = 5.55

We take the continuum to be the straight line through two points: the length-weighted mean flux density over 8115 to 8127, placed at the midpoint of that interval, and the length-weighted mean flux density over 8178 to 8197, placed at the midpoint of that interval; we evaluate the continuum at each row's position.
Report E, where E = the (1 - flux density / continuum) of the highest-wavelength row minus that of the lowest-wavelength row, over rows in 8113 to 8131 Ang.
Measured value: -0.03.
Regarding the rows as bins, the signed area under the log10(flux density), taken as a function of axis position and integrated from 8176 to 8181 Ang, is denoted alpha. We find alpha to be 3.77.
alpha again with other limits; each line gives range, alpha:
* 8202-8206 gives 2.85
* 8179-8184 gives 3.75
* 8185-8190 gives 3.87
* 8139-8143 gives 3.04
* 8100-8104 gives 3.03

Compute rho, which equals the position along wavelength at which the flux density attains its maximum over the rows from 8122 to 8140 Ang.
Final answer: 8133.5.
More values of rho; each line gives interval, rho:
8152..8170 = 8169.5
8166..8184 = 8169.5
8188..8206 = 8204.0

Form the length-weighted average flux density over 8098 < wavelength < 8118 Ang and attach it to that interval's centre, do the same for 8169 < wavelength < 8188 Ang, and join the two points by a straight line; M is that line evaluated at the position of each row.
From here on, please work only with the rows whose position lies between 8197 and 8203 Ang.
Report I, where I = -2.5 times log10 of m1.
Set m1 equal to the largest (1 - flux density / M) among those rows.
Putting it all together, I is 1.0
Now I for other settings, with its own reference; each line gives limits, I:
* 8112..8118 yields 2.7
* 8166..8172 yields 2.9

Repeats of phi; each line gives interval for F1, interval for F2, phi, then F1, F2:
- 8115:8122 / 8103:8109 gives -4.3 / 0.6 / 5.71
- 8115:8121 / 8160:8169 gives -4.3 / 0.6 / 5.69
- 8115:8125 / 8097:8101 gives -4.8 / 0.4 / 5.70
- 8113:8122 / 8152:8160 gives -5.6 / 0.2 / 5.83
